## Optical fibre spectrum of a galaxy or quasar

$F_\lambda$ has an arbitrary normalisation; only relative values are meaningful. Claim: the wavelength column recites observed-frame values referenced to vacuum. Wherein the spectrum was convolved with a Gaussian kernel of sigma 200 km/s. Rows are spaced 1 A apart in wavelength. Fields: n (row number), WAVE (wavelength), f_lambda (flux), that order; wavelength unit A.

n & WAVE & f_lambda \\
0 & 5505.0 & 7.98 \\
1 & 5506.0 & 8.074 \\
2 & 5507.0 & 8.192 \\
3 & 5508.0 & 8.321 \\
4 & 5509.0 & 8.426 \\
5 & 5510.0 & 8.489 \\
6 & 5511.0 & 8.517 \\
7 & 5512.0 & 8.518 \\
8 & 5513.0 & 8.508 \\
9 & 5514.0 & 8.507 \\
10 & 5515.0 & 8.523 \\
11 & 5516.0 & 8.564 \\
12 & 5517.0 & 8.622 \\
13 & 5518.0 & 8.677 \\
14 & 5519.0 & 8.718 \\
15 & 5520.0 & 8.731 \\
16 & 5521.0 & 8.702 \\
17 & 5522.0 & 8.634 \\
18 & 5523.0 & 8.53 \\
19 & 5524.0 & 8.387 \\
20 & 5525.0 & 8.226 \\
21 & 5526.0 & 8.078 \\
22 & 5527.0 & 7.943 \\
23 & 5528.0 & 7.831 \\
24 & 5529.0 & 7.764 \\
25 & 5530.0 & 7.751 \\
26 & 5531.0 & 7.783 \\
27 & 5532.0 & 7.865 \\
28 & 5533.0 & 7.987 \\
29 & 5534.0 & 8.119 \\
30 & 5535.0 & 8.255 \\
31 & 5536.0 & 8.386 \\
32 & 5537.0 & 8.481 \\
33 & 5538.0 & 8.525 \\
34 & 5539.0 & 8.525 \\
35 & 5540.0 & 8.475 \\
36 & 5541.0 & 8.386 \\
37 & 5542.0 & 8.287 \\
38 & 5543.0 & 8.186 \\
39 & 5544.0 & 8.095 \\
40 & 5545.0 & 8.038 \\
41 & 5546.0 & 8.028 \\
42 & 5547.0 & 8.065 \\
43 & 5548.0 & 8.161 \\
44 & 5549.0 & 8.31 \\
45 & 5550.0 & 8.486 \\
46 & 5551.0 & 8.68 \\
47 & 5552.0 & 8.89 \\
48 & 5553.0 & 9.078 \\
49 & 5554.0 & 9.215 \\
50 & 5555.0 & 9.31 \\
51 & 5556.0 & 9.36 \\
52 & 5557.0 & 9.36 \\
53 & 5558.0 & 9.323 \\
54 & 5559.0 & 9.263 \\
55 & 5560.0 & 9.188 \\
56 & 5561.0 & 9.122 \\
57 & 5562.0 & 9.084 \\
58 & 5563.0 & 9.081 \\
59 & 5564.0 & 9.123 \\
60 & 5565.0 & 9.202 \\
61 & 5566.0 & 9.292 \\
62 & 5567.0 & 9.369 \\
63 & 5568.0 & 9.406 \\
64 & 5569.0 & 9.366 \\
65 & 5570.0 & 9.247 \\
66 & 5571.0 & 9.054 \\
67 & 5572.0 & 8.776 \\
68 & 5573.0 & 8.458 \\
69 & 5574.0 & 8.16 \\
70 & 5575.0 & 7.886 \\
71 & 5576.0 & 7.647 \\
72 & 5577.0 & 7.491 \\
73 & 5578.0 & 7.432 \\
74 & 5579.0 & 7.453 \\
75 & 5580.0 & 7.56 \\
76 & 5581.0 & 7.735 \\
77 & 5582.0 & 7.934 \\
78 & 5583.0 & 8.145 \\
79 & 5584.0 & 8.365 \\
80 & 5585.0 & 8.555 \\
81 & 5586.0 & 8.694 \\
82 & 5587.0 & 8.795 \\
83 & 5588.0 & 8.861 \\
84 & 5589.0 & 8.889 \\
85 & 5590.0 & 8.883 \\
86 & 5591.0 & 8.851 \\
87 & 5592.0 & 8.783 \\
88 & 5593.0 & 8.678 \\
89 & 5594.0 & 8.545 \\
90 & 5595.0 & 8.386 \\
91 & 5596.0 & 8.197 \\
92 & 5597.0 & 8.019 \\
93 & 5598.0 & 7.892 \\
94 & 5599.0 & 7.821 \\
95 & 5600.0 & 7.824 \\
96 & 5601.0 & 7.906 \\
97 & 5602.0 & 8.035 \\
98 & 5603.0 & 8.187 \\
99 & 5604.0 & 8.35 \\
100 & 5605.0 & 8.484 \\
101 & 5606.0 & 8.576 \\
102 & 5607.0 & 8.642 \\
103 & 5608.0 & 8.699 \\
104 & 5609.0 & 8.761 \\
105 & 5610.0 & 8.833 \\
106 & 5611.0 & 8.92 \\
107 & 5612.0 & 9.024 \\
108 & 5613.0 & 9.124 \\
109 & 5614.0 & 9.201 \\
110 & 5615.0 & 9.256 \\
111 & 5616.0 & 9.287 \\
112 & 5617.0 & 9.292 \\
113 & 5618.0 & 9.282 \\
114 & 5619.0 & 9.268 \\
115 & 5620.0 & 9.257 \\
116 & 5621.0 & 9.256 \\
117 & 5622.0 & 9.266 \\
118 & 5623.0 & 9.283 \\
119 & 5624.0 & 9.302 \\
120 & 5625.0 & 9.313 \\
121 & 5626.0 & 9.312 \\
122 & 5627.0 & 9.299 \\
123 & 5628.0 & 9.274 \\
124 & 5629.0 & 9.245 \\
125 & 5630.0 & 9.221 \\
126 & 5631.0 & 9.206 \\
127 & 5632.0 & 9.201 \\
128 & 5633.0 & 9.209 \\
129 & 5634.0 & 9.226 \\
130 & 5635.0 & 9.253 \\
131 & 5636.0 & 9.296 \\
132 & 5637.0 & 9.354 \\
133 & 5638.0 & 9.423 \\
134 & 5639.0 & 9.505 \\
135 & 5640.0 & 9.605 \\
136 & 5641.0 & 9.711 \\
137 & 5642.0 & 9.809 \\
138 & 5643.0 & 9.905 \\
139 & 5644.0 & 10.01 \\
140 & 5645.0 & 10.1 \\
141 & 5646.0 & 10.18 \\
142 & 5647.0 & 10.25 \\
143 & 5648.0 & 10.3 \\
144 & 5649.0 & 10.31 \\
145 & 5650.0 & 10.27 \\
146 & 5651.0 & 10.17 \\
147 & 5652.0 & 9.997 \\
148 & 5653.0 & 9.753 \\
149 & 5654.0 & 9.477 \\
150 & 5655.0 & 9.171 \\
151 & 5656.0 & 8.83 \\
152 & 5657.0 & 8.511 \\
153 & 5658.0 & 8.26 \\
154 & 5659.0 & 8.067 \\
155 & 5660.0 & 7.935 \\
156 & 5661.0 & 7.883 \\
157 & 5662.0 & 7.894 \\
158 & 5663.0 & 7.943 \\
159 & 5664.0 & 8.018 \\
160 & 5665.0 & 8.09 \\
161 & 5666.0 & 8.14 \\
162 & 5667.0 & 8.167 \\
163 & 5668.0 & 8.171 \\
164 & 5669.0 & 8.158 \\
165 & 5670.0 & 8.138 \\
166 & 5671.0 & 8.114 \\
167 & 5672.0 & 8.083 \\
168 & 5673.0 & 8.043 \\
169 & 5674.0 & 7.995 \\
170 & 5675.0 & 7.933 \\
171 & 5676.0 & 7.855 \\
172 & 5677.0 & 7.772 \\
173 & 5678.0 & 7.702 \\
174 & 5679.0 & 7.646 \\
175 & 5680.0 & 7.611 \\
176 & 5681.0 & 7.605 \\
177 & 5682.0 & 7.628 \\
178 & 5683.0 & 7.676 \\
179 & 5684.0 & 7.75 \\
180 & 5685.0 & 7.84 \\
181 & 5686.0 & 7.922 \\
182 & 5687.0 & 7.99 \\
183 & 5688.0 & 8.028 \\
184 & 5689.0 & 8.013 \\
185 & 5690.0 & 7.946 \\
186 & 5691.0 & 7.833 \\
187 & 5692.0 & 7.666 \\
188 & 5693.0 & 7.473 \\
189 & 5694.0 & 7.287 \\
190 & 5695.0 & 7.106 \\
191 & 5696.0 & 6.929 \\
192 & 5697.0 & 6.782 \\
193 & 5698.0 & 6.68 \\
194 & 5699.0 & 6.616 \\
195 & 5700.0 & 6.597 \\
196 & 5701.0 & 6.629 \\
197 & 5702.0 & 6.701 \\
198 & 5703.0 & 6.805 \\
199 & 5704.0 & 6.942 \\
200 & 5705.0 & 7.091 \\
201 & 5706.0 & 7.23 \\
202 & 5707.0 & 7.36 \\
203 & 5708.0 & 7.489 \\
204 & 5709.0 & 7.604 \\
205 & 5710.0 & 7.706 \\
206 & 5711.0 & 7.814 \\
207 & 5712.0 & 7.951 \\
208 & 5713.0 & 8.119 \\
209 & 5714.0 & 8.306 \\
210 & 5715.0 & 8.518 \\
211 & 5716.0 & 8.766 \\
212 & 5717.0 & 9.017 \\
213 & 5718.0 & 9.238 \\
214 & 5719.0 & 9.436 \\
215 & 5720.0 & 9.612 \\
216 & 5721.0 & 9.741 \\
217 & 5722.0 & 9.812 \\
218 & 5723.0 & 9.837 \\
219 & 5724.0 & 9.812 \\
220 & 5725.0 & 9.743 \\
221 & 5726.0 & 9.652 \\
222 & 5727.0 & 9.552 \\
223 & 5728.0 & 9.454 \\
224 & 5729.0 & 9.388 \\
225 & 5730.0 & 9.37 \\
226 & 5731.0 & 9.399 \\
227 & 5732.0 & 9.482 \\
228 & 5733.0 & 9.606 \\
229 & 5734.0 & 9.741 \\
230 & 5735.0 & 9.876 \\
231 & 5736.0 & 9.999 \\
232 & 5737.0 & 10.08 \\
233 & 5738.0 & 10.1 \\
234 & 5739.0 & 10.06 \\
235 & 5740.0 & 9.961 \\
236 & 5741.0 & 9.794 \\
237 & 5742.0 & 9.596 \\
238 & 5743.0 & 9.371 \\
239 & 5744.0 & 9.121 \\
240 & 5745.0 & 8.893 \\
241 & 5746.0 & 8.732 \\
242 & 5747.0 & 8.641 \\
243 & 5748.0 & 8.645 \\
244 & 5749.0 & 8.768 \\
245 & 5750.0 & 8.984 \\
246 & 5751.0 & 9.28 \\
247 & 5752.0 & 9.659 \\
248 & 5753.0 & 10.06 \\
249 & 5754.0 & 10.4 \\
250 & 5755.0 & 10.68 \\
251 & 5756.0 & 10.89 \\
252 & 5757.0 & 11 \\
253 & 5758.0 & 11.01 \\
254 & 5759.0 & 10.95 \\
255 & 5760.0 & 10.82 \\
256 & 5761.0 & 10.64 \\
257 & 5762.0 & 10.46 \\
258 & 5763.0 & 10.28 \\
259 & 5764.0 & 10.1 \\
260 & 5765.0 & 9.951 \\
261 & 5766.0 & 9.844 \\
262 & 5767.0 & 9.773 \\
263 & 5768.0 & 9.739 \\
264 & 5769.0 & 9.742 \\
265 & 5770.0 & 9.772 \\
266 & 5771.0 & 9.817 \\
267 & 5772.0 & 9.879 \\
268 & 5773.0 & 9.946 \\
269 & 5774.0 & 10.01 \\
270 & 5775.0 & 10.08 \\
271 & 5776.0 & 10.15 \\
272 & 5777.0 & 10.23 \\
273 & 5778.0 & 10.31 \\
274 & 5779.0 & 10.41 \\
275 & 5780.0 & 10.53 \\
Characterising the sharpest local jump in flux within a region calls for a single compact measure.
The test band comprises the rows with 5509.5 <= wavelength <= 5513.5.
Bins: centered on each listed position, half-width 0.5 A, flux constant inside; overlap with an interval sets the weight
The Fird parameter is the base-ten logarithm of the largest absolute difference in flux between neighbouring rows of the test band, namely -1.6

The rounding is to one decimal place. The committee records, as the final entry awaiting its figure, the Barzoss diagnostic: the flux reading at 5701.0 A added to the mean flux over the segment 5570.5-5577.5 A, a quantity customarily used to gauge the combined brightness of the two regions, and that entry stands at 14.8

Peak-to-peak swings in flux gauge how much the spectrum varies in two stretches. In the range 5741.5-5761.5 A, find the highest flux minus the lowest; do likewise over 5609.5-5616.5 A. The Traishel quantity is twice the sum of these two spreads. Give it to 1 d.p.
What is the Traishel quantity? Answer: 5.6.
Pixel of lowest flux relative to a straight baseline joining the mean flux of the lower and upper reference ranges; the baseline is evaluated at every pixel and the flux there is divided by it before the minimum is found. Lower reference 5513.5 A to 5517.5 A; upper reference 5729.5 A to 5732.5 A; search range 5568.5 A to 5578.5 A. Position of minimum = 5578.0 A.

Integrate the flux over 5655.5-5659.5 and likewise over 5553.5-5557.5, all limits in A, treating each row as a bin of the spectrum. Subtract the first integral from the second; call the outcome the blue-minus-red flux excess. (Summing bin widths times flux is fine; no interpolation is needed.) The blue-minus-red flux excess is 4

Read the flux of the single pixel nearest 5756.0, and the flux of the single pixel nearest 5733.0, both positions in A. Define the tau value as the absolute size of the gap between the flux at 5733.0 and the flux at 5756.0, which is 1.3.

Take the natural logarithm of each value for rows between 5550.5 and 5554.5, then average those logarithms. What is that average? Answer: 2.19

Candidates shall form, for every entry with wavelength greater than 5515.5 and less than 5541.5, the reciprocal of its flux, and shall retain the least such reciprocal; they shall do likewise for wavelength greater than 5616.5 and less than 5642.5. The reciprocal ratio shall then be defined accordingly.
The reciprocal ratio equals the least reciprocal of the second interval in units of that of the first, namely 0.89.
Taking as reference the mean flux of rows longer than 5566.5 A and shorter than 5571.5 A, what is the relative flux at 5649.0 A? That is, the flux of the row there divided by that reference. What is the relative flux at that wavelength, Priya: 1.11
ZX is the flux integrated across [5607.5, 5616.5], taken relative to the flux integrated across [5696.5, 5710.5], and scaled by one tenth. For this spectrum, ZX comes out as 0.083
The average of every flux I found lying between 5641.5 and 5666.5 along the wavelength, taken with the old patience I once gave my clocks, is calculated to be 9.2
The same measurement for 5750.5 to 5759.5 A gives 10.4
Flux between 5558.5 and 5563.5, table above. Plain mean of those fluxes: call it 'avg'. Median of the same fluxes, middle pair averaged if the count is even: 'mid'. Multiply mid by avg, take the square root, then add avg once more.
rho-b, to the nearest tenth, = 18.3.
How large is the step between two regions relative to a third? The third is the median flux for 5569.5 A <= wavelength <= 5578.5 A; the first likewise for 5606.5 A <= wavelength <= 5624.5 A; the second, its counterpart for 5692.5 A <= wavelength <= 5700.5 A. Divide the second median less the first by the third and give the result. -0.29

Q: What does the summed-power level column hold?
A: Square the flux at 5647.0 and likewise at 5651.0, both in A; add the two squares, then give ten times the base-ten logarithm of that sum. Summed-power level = 23.2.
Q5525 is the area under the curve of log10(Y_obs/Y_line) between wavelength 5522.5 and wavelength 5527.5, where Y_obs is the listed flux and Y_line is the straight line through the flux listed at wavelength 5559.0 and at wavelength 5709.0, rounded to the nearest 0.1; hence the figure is -0.3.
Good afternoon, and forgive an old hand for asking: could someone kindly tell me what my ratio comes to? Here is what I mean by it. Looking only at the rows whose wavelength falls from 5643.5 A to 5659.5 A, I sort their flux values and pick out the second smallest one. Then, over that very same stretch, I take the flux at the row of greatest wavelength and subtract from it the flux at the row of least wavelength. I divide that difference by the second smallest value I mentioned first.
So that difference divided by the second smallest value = -0.24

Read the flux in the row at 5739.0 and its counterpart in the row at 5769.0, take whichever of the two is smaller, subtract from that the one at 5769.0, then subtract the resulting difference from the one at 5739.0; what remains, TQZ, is 10.1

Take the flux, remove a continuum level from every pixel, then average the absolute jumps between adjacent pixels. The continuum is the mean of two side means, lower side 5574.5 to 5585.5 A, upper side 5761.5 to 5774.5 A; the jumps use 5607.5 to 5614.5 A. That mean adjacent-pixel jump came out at 0.08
